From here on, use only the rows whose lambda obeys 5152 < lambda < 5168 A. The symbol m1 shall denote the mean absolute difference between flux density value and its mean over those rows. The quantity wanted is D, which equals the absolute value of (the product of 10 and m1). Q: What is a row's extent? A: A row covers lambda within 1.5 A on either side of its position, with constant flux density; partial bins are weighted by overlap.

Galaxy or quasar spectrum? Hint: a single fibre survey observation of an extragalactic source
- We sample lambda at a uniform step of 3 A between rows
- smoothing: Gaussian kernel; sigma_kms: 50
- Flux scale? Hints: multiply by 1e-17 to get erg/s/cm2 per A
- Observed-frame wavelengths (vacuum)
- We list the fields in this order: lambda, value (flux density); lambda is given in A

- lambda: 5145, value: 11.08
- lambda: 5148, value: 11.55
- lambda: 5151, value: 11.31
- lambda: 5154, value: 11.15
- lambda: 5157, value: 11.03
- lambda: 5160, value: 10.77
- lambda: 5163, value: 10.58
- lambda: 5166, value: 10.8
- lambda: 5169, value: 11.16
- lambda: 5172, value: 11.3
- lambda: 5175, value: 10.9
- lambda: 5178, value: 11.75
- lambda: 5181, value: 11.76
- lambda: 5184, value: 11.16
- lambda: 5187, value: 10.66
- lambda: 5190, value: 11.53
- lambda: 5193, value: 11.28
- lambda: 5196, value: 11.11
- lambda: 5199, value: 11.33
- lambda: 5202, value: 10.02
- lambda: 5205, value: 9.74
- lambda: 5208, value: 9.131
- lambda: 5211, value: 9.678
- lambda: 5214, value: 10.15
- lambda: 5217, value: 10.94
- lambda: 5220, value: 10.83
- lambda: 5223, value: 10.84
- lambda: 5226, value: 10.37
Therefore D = 1.8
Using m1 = 0.18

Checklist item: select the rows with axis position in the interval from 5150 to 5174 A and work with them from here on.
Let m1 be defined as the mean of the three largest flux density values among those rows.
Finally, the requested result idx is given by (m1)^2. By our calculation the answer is 127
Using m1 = 11.3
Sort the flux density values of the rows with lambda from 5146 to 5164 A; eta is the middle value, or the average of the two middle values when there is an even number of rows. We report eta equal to 11.1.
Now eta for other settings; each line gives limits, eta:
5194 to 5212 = 9.9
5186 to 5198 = 11.2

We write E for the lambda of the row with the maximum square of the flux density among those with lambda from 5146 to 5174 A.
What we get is 5148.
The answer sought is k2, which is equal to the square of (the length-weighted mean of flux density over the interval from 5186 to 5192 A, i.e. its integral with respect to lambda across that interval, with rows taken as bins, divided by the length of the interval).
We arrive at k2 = 124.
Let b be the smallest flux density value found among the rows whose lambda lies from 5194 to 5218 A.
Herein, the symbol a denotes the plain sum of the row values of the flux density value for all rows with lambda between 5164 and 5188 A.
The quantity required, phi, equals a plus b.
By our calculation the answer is 99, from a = 89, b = 9.131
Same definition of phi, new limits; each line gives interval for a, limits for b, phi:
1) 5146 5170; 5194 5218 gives 97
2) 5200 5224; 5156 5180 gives 92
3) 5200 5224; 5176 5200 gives 92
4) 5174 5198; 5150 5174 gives 101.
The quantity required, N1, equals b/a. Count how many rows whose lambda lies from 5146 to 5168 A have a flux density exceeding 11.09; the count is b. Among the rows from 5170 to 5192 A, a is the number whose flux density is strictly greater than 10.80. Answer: 0.5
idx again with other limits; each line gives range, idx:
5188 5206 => 130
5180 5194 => 133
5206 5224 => 118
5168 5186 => 135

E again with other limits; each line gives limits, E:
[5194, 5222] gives 5199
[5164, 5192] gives 5181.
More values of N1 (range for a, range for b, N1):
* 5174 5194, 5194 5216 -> 0.3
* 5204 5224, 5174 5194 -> 1.7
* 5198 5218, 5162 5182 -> 2.0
